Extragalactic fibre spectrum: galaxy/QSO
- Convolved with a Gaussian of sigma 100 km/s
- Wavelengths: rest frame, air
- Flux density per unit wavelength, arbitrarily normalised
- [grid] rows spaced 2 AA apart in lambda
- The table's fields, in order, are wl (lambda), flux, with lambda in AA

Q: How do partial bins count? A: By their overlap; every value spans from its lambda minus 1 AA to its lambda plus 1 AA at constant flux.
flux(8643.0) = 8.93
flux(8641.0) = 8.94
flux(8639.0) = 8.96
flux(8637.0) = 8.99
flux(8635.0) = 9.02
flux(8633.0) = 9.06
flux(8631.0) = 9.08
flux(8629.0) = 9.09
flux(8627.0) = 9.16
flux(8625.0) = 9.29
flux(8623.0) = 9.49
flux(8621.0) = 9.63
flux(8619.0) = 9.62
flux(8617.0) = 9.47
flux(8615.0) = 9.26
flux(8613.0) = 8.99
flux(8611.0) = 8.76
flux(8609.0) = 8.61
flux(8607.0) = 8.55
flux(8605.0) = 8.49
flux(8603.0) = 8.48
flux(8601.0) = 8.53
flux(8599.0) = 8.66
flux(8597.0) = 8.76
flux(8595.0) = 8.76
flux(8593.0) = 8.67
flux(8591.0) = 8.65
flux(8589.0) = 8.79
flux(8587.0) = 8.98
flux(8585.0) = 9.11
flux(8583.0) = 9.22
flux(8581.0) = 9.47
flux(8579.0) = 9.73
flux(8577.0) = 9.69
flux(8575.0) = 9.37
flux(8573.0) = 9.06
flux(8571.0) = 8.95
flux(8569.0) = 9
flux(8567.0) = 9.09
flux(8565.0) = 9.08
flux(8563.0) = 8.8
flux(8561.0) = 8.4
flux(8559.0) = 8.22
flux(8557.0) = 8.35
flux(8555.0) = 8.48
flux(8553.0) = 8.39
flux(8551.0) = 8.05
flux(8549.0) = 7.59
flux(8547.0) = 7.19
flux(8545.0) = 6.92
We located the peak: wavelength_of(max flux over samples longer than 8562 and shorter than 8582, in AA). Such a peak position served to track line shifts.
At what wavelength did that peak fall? 8579.0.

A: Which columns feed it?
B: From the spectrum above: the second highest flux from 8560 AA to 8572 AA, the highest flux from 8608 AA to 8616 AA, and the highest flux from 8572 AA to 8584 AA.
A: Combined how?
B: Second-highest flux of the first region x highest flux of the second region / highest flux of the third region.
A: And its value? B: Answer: 8.6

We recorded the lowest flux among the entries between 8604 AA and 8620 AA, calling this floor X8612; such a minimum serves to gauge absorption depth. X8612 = 8.49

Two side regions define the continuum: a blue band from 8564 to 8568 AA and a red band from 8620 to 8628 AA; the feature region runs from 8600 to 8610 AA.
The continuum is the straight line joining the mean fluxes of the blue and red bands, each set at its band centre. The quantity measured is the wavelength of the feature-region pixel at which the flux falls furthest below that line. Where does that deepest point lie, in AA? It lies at 8605.0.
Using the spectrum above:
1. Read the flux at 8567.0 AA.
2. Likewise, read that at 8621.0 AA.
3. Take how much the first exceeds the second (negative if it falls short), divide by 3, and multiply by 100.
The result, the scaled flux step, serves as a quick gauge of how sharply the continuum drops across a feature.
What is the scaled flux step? -18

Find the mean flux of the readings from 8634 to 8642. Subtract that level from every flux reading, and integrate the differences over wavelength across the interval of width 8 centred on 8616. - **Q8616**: 3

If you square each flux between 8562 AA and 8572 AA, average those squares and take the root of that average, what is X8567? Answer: 9.0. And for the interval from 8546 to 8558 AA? 8.0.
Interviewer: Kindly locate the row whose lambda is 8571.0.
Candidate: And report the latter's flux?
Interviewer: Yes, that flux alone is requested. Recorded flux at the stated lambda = 8.95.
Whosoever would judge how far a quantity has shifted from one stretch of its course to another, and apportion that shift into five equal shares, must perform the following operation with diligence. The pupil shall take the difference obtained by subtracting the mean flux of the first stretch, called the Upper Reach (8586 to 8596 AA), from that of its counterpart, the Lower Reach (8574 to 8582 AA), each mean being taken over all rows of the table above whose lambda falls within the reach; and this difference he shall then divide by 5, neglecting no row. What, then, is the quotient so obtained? 0.16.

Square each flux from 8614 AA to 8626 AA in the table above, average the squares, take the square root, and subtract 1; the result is 8.5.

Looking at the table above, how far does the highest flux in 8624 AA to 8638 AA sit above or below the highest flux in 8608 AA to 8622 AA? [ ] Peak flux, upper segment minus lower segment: -0.3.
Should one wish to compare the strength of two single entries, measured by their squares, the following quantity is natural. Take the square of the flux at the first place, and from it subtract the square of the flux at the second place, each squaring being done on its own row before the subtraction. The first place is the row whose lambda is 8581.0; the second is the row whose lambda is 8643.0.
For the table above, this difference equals 10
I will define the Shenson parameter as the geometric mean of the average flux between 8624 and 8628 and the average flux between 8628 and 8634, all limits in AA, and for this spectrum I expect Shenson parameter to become 9.15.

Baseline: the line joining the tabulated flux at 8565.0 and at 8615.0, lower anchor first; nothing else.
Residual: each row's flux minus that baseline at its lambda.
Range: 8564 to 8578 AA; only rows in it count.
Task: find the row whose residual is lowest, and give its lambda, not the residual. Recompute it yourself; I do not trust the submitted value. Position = 8571.0 AA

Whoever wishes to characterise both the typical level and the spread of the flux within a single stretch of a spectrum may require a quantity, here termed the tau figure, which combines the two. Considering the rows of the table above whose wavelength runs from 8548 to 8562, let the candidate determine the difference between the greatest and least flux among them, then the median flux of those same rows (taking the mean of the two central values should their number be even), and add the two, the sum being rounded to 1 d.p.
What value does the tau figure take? 9.2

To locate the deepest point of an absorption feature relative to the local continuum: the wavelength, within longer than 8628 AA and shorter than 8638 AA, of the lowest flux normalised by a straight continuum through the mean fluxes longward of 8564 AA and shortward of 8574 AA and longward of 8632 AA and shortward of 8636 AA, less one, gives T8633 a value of 8637.0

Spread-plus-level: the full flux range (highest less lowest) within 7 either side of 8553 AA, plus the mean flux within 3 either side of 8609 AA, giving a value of 9.9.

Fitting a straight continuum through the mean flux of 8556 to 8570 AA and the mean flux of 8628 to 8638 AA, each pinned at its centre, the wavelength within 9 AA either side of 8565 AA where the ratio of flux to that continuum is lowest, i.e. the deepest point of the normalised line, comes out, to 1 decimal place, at 8559.0 AA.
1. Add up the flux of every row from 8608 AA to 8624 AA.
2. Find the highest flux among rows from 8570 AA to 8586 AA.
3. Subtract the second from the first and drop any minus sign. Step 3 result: 64.1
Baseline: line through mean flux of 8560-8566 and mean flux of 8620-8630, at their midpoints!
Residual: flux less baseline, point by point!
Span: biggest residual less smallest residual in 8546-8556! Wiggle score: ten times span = 12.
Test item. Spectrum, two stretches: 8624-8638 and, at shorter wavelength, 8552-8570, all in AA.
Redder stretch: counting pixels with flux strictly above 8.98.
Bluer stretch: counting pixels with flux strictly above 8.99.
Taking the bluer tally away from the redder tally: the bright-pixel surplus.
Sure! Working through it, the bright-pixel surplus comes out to 4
